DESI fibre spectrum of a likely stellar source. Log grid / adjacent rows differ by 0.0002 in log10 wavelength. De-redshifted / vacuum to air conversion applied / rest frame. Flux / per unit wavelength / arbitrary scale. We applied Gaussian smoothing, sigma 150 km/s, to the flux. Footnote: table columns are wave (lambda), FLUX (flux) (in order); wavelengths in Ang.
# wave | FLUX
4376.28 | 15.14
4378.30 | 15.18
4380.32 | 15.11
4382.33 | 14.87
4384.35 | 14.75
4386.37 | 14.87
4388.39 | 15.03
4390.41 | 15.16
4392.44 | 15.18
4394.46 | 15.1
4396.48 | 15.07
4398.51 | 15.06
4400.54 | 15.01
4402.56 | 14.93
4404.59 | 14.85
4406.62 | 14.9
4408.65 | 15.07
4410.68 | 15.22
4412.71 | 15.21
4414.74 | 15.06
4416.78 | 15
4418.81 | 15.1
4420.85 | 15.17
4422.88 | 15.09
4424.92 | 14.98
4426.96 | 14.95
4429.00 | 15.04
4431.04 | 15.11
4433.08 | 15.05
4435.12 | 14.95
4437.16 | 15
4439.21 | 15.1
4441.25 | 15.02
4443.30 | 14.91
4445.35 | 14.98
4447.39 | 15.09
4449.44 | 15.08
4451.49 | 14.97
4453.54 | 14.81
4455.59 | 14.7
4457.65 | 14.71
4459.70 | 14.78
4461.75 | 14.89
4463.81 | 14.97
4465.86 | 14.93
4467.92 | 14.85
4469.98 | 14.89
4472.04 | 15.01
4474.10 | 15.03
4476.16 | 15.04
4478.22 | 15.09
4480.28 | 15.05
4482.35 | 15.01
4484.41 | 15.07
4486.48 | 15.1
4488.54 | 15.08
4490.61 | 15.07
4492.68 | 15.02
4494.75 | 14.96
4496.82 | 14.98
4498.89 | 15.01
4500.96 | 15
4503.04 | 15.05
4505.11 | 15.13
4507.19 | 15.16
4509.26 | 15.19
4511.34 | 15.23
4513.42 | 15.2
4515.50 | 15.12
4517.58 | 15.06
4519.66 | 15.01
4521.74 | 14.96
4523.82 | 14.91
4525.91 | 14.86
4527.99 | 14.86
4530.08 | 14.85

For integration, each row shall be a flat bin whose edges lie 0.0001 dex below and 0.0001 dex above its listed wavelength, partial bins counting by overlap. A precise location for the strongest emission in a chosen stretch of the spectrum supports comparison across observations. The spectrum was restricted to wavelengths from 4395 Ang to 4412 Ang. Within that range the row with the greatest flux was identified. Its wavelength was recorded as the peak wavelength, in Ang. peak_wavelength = 4410.68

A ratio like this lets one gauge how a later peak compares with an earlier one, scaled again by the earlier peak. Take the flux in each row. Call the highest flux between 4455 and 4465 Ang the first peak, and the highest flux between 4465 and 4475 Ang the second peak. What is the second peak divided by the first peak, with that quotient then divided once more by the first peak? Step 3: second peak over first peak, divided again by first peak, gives 0.0671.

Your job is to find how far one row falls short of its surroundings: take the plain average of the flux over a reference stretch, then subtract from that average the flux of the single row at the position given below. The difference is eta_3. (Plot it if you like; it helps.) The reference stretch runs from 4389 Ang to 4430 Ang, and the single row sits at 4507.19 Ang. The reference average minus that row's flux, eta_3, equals -0.10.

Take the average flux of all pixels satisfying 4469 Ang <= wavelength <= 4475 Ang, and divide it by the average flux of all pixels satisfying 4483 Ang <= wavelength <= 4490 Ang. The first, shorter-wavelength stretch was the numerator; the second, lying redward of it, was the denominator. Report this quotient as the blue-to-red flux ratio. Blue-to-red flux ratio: 0.99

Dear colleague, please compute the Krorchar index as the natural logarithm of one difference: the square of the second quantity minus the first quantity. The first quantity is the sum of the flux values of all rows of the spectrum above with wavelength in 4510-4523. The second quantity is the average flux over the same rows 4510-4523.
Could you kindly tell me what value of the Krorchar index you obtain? 4.92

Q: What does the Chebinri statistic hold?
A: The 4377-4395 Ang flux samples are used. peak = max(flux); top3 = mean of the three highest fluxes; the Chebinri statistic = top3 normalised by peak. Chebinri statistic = 1.000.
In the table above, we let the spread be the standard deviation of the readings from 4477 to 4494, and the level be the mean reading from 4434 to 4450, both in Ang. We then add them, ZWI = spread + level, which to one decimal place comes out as 15.0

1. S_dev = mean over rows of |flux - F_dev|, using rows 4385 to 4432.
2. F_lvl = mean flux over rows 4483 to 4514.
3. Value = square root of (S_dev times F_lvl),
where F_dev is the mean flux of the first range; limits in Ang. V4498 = 1.11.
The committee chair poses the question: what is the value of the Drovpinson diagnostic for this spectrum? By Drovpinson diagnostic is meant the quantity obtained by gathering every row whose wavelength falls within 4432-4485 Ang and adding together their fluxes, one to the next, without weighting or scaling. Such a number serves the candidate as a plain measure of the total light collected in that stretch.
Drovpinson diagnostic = 389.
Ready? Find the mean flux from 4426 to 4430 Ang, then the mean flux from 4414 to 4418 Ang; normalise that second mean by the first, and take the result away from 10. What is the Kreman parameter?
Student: 8.998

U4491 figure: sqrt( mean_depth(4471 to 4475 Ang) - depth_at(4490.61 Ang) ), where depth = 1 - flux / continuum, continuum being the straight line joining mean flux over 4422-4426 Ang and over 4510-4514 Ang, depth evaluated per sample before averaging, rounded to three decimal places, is 0.031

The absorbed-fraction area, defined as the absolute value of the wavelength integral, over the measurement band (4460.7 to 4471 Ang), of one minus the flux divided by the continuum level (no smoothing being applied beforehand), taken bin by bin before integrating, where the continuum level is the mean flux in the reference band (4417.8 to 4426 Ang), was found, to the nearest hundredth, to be 0.12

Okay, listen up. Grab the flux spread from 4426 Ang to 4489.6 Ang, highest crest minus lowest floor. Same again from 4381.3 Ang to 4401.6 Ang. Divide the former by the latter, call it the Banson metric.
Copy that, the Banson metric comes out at 0.95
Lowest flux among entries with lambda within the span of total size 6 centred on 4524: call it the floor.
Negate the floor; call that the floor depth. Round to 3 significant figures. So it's -14.9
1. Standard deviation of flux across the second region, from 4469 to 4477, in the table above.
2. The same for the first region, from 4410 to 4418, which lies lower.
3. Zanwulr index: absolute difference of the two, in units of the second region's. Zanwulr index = 0.58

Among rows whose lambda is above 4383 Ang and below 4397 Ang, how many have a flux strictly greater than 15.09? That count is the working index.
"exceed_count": 3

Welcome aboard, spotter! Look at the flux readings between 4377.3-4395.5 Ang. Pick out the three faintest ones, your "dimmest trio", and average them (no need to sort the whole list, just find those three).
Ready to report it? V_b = 14.83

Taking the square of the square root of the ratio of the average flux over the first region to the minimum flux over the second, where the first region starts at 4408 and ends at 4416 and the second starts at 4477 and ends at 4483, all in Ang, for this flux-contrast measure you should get 1.01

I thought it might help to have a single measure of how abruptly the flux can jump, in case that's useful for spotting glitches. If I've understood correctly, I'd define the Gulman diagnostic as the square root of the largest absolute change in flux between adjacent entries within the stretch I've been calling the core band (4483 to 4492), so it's 0.17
